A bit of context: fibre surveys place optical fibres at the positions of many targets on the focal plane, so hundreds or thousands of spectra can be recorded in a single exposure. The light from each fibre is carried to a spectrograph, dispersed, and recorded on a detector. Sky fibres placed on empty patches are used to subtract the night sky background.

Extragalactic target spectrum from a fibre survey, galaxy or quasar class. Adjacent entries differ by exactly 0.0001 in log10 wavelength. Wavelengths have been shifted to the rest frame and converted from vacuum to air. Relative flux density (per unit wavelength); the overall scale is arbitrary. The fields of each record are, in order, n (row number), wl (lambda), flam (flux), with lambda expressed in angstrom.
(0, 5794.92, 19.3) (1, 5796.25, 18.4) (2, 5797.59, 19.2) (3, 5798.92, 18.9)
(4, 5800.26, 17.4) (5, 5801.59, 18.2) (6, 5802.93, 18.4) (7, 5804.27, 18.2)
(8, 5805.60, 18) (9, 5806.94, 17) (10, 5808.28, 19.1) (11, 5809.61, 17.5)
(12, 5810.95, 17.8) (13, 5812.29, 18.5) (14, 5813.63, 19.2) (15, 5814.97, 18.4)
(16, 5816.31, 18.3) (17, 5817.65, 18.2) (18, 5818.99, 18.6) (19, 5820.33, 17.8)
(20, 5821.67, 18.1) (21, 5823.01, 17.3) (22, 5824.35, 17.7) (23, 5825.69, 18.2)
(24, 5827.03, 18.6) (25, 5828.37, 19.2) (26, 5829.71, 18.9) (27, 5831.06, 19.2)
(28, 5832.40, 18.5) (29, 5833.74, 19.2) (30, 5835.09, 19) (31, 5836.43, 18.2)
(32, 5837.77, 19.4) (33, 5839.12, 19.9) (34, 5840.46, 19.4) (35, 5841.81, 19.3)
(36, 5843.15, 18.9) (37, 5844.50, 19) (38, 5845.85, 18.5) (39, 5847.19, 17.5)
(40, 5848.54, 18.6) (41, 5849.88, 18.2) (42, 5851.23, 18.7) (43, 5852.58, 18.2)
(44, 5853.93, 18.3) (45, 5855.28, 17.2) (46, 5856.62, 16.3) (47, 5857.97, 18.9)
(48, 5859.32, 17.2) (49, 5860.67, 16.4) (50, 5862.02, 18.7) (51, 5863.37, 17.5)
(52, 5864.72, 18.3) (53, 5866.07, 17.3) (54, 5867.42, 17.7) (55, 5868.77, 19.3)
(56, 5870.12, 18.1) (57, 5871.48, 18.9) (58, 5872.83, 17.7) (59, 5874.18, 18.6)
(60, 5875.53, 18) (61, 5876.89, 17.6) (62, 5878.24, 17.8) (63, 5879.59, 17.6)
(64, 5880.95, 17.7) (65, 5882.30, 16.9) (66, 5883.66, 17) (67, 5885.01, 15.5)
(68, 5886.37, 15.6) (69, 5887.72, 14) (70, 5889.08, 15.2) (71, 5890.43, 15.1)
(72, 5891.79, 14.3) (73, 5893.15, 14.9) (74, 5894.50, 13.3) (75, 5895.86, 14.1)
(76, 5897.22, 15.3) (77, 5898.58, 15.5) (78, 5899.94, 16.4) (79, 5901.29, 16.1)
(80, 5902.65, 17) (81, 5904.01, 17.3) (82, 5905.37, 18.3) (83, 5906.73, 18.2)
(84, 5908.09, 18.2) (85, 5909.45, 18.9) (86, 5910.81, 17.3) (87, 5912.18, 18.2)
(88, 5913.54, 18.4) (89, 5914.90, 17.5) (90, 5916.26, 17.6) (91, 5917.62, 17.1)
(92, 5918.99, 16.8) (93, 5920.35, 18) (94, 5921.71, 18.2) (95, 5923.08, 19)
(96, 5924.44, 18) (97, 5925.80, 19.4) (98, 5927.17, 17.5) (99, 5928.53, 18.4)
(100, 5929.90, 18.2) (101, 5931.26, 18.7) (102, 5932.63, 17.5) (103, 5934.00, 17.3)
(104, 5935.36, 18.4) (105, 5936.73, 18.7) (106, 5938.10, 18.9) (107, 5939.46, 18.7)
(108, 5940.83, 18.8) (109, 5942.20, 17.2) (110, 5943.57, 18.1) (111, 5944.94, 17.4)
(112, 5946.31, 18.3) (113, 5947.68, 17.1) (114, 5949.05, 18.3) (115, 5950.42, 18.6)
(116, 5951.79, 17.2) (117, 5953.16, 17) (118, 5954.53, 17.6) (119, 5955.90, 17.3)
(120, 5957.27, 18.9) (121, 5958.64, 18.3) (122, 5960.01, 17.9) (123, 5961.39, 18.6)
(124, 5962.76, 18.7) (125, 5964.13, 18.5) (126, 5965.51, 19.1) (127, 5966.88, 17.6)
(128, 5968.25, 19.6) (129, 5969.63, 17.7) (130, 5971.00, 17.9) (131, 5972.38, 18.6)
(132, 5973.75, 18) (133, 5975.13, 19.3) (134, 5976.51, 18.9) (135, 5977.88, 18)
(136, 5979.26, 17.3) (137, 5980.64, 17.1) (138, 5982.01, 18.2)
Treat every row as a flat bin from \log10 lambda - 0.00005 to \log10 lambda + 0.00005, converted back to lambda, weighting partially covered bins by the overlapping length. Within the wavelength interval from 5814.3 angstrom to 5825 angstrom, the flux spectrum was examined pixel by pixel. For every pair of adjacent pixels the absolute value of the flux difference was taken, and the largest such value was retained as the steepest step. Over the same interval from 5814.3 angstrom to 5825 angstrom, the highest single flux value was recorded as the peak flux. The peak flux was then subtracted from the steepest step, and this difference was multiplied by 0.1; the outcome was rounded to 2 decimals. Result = -1.78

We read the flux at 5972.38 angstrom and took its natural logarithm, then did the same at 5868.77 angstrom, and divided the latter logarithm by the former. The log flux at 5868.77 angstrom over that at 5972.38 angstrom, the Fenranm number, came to 1.01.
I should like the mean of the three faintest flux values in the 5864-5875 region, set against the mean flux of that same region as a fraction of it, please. 0.963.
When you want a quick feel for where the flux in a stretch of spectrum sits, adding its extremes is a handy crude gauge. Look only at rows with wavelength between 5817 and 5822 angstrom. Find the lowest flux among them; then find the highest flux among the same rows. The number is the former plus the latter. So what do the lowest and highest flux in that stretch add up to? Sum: 36.4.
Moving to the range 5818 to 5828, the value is 35.9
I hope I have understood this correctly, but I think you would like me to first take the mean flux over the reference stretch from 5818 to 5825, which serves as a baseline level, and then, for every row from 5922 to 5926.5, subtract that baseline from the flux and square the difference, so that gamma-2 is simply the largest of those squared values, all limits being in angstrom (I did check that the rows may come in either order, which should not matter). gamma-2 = 2.2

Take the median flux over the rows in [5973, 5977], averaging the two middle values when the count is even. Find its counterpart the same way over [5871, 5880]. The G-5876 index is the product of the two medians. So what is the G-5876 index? 336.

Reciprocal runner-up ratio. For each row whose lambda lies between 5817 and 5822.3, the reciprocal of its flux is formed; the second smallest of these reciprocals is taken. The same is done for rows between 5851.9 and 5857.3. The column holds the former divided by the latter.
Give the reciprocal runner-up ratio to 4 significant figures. 1.000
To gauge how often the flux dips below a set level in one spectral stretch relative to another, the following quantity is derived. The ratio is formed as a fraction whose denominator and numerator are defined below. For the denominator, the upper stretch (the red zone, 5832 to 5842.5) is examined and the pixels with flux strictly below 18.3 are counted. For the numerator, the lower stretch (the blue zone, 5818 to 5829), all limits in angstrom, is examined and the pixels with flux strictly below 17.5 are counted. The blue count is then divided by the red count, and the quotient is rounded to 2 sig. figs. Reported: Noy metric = 1.0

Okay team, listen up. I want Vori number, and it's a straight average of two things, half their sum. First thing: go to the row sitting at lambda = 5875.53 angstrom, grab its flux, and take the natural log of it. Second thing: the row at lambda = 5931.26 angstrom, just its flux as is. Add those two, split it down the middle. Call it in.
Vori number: 10.8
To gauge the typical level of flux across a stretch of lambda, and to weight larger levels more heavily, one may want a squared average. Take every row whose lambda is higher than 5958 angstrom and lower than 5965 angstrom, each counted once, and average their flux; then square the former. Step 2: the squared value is 339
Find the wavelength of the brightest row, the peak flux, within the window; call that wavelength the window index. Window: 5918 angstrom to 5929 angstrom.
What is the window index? 5925.80 angstrom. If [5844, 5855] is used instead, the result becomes 5844.50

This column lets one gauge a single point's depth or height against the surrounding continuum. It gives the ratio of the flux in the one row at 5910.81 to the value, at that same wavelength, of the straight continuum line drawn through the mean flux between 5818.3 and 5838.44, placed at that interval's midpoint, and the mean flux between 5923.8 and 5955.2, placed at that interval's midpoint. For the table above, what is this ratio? 0.952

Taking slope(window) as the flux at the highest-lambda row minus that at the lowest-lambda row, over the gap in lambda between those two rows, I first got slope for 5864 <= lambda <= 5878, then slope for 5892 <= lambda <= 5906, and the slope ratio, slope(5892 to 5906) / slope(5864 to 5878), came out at -4.8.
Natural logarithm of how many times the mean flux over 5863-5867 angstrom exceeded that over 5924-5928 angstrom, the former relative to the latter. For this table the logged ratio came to -0.03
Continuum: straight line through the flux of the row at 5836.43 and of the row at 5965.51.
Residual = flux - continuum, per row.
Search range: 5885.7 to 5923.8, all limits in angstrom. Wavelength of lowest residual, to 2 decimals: 5894.50 angstrom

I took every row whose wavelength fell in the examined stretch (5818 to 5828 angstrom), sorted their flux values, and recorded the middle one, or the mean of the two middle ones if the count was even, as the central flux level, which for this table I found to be 18.1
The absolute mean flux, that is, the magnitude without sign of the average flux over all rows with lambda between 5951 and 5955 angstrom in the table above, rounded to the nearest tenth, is 17.3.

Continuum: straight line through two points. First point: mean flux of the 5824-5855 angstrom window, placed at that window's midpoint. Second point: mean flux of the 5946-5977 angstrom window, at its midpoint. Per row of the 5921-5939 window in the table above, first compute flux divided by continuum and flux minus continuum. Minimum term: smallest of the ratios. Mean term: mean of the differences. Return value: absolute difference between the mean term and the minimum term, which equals 1.0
